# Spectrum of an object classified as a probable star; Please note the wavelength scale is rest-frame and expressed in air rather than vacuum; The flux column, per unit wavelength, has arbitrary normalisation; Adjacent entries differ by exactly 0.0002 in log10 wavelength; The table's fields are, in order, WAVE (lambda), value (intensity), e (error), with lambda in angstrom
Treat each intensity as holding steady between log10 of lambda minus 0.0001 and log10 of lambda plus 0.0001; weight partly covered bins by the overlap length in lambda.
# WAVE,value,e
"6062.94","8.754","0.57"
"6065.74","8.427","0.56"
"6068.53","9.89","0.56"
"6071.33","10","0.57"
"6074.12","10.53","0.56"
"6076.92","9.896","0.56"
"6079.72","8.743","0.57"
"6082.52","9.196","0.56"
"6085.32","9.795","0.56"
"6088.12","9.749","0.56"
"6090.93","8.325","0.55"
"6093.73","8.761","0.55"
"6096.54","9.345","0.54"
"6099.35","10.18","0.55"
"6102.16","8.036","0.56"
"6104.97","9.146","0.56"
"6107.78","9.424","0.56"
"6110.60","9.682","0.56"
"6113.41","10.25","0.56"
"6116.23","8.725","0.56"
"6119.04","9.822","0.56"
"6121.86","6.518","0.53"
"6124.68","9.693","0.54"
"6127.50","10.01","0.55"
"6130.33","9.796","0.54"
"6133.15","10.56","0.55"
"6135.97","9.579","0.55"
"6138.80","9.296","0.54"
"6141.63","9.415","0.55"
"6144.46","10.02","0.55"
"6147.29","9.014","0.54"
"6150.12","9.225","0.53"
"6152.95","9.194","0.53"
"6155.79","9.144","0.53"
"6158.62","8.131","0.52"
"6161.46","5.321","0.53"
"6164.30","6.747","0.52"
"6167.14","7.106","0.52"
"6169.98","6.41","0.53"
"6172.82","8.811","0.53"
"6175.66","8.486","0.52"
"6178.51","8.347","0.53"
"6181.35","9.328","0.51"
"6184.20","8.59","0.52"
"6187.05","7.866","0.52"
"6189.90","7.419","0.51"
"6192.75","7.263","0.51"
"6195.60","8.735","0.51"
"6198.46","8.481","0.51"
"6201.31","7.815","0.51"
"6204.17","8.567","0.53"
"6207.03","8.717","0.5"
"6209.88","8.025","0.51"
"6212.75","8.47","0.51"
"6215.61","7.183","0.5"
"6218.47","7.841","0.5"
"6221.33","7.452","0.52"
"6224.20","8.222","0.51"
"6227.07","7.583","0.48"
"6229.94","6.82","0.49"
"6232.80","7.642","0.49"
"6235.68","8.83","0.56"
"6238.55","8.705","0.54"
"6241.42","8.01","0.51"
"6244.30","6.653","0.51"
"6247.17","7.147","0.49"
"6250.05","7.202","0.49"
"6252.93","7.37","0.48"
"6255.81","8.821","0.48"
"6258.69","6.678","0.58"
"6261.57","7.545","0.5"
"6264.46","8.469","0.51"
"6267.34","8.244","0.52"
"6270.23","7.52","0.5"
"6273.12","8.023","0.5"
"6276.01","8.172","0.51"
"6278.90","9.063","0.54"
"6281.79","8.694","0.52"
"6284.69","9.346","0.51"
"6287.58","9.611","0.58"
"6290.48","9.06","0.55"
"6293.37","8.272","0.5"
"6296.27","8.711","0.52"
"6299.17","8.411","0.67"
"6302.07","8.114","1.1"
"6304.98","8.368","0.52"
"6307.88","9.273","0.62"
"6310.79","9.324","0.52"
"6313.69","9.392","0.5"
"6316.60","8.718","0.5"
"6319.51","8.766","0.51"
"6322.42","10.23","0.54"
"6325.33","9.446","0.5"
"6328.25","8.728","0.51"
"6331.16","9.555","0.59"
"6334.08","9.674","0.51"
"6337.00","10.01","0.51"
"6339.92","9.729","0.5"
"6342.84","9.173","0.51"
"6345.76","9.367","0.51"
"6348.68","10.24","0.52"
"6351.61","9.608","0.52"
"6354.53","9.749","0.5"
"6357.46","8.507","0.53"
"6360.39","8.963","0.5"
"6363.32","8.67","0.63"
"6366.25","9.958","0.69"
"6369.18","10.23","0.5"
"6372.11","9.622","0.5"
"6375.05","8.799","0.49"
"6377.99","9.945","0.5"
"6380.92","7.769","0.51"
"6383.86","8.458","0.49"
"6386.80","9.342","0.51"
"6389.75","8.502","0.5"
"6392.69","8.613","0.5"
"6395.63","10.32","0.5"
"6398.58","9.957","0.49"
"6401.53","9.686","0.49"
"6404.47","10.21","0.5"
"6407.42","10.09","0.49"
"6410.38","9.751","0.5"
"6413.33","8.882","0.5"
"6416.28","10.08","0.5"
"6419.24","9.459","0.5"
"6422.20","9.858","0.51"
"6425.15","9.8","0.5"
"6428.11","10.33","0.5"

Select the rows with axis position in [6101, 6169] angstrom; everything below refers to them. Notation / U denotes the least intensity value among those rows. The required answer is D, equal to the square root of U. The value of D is 2.31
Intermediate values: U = 5.321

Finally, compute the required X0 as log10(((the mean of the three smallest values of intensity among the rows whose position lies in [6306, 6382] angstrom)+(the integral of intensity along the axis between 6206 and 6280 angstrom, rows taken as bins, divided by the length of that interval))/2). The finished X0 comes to 0.91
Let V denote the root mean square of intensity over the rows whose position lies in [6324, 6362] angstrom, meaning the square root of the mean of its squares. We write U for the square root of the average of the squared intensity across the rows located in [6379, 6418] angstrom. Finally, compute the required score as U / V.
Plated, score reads 0.99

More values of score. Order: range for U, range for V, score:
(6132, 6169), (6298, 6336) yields 0.97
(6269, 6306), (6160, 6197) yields 1.10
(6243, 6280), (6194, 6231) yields 0.97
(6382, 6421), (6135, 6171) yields 1.12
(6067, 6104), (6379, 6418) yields 1.01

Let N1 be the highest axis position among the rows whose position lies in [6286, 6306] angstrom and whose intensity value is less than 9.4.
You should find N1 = 6304.98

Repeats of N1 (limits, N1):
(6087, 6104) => 6102.16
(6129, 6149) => 6147.29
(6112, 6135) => 6121.86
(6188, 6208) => 6207.03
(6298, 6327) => 6319.51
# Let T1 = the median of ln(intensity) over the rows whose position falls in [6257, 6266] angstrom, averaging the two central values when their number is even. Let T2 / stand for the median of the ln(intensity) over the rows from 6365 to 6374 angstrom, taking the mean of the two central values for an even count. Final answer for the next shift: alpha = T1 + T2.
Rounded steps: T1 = 2.02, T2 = 2.30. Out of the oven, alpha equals 4.32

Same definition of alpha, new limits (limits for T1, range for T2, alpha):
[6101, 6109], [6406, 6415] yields 4.49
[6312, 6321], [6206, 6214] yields 4.31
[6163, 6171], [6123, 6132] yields 4.19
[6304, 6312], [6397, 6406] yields 4.53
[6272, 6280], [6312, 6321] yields 4.27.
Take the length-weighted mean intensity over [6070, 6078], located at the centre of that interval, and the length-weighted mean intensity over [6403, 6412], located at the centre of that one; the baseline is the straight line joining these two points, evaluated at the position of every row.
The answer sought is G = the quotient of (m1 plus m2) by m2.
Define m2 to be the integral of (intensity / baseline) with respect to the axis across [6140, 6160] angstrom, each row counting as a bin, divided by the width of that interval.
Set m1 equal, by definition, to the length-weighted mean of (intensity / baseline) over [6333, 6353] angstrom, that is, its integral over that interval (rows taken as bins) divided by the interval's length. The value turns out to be 2.07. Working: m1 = 0.97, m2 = 0.91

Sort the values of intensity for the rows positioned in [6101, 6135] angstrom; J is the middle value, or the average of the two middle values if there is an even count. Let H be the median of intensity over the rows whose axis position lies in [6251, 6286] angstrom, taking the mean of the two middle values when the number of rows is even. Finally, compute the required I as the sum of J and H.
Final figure 17.9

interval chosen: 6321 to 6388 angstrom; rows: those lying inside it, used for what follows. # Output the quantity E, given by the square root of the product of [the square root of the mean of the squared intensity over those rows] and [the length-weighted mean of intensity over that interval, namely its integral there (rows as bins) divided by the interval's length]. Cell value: 9.4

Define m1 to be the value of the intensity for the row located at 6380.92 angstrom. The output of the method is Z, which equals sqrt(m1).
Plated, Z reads 2.79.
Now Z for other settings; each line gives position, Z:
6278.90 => 3.01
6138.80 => 3.05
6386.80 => 3.06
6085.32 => 3.13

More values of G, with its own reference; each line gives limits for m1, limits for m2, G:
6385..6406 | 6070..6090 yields 2.00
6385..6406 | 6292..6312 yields 2.11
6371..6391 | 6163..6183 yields 2.14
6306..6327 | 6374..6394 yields 2.05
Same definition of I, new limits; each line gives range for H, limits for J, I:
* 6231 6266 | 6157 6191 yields 15.6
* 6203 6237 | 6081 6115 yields 17.3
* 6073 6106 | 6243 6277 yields 16.8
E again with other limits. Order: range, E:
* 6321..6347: 9.5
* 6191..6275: 7.9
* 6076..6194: 8.9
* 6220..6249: 7.7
